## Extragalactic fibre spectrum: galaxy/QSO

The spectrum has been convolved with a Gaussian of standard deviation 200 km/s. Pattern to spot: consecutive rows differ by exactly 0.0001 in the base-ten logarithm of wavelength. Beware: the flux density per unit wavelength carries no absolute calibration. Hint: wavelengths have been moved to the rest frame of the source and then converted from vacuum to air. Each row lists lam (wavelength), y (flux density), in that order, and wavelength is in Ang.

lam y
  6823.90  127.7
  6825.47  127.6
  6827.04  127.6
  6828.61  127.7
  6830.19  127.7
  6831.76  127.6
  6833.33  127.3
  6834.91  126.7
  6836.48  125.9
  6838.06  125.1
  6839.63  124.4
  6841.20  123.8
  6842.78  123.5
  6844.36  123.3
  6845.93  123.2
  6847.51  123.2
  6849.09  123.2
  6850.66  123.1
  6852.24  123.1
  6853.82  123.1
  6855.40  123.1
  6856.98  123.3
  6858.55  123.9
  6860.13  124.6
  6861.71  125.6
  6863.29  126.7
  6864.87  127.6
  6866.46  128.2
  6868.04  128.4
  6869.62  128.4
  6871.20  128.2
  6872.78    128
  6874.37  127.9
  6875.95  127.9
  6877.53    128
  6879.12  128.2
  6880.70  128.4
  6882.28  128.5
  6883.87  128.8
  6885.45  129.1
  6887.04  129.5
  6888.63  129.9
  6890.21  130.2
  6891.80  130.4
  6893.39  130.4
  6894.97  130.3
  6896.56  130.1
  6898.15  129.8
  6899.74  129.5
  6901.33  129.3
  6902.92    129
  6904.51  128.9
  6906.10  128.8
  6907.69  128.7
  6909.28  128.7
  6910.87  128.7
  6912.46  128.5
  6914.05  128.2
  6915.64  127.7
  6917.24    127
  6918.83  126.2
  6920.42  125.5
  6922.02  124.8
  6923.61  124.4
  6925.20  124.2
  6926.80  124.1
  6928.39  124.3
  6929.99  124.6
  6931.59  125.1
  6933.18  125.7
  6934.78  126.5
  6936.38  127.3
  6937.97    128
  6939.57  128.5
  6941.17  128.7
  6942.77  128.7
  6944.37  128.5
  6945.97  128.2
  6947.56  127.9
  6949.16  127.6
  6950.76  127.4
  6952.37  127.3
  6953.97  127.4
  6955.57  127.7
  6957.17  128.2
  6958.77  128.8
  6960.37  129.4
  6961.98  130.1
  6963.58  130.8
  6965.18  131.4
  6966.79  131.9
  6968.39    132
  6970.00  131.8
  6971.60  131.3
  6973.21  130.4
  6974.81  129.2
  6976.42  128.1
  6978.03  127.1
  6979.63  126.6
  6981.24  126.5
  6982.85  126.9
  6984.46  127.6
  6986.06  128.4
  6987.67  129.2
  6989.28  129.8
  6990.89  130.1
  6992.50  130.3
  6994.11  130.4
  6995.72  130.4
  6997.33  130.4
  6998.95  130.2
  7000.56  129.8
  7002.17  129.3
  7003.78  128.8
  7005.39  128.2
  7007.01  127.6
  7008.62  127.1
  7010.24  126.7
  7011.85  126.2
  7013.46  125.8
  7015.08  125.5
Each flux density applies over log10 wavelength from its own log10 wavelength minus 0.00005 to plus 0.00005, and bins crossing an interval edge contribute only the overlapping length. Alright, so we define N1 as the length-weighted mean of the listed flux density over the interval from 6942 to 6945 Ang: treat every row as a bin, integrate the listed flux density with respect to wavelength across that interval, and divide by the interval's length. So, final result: 129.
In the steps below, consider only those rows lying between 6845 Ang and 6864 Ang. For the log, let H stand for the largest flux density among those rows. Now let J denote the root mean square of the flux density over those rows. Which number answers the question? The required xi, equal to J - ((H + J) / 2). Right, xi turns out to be -1.4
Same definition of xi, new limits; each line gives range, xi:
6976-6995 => -1.0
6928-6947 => -0.8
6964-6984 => -1.3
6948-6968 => -1.4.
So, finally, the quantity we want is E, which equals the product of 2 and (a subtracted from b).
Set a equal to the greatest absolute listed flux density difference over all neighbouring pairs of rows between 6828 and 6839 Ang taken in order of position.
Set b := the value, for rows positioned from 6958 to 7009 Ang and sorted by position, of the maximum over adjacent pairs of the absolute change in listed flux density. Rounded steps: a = 0.80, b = 1.2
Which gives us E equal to 0.8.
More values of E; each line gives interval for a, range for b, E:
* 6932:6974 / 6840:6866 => 0.4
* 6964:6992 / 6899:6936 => -0.8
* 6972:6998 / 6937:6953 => -1.4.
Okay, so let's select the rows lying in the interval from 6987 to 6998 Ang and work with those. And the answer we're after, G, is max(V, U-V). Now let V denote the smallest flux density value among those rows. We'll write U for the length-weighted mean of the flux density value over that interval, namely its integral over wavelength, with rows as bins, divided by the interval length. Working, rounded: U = 130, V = 129.2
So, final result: 129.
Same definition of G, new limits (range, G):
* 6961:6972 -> 130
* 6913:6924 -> 124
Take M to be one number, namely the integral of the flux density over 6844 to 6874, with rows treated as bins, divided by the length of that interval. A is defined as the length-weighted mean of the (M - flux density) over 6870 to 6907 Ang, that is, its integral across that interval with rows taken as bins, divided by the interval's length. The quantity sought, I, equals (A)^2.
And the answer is 15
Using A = -3.9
